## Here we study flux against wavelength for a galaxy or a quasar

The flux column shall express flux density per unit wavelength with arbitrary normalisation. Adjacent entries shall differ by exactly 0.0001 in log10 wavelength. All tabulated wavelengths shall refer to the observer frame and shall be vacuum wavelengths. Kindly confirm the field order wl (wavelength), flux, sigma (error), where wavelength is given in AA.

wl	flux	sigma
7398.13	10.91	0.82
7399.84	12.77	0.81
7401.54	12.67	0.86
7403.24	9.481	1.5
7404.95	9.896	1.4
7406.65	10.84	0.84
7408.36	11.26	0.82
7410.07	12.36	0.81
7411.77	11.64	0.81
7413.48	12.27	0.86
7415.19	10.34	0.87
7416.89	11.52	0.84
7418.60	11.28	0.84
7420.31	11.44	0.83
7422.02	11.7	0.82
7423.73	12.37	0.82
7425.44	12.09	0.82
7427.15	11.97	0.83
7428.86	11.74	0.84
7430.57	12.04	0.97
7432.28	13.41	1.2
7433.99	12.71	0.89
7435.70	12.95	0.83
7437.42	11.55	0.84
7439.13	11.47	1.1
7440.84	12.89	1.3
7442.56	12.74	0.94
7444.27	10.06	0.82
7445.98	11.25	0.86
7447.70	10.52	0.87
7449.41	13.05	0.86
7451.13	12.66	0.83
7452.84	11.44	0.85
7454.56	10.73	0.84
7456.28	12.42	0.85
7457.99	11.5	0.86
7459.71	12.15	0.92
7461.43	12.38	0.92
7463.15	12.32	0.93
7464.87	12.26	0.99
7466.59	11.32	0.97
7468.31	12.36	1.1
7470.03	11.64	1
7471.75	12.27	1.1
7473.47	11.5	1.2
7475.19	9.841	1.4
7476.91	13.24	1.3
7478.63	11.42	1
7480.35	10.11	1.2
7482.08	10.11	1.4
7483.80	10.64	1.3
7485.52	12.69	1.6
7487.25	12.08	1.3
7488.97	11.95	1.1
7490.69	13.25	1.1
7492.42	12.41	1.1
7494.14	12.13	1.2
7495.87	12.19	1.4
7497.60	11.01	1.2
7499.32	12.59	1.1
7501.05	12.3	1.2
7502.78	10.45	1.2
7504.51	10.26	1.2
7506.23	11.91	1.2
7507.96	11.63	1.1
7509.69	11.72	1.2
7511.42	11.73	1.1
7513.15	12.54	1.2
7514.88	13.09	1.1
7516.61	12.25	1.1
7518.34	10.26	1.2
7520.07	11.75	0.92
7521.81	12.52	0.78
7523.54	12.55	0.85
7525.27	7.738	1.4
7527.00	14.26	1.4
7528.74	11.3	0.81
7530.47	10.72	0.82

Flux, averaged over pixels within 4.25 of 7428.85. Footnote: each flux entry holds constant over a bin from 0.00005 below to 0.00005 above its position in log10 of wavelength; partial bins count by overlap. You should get 12.2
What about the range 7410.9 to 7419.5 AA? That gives 11.4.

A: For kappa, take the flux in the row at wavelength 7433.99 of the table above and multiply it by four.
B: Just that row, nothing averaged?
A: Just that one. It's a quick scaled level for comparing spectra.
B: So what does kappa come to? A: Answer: 50.8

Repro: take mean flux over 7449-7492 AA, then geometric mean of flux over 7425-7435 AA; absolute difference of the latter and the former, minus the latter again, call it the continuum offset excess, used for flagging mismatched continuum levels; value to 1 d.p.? -11.8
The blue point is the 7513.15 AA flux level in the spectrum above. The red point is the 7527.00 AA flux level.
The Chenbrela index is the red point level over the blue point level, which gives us 1.14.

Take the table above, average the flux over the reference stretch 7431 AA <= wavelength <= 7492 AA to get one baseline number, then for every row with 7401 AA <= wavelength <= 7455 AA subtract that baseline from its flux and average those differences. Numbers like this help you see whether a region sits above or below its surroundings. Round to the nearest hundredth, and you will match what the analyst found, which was -0.16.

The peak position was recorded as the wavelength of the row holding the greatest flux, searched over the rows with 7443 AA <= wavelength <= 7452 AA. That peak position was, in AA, 7449.41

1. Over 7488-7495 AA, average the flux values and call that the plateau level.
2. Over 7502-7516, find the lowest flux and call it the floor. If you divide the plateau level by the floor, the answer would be 1.21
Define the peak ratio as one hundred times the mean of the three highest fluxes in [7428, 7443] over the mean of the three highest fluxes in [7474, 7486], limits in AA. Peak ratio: 105.1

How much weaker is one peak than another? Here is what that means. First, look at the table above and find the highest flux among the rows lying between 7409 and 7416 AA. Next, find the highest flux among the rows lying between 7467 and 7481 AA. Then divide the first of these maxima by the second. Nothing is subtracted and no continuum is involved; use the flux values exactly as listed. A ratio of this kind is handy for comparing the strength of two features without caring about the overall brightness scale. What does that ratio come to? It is 0.93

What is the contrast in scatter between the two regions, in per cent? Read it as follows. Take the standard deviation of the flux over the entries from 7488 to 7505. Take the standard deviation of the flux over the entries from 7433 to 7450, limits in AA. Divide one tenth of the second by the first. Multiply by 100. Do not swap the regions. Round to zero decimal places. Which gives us 11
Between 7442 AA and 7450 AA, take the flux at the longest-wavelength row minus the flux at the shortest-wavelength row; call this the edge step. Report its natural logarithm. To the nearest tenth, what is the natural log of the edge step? -1.2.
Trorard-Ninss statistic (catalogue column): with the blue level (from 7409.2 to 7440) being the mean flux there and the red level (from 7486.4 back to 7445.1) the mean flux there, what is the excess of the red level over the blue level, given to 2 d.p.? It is -0.28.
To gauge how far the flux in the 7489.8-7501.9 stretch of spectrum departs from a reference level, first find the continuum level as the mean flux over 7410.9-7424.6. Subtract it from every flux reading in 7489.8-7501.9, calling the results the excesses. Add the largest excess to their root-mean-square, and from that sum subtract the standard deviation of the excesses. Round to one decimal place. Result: 2.0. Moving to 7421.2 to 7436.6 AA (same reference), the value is 2.2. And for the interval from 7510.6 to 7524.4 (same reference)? 1.7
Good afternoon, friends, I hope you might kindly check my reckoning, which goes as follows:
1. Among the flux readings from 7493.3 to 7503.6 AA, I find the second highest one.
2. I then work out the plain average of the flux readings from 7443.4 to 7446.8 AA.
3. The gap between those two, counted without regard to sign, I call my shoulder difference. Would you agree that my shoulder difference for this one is 1.6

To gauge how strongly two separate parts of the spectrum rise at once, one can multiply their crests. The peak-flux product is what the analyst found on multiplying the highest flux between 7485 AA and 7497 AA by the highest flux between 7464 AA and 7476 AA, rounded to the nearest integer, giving 164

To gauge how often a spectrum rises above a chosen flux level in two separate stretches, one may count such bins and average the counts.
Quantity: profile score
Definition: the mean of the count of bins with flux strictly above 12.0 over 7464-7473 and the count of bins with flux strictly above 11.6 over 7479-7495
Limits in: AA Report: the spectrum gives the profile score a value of 4.5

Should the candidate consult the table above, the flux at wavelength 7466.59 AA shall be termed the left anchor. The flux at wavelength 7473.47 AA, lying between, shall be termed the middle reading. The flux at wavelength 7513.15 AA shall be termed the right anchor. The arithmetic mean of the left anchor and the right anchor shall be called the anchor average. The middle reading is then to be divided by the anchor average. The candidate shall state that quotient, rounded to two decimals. 0.96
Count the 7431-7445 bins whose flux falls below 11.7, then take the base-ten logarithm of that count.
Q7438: 0.5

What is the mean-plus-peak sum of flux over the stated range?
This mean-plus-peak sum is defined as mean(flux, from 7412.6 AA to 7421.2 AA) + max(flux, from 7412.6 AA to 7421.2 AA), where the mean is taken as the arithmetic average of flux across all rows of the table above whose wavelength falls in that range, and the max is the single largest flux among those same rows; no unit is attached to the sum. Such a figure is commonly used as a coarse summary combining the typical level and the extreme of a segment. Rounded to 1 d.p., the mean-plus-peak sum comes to 23.6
